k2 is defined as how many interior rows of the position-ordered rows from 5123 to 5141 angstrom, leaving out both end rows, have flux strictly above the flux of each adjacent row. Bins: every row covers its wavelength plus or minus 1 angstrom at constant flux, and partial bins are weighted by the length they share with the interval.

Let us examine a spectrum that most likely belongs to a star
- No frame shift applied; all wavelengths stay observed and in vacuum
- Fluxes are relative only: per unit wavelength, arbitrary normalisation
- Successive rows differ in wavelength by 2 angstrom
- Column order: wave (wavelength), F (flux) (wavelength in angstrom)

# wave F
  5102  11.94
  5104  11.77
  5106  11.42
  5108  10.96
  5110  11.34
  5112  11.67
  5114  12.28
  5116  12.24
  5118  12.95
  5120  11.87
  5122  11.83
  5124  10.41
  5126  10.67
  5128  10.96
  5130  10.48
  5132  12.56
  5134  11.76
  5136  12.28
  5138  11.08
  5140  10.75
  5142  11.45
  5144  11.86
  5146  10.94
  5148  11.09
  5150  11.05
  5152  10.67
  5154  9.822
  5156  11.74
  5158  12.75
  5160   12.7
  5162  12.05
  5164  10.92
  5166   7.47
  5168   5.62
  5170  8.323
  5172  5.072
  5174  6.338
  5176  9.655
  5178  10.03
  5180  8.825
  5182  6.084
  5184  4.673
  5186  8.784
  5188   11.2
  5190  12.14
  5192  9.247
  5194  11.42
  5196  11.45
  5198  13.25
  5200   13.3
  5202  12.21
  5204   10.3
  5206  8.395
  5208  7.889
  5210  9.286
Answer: 3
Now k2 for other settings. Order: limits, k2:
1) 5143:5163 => 2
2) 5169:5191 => 1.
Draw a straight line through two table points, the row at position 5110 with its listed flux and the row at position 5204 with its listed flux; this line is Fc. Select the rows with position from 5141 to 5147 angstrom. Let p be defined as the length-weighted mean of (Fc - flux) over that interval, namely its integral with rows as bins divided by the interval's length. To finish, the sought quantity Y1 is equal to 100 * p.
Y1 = -45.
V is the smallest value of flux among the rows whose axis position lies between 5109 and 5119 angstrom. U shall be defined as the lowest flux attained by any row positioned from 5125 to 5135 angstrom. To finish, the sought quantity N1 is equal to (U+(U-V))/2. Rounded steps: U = 10.48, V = 11.34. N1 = 5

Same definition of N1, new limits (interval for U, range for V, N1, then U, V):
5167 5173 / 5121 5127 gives 0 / 5.072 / 10.41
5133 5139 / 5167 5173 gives 9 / 11.08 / 5.072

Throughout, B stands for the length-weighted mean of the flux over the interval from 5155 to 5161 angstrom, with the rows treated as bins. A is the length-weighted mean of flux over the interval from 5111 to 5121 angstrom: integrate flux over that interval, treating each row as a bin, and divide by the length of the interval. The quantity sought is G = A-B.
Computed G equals -0.2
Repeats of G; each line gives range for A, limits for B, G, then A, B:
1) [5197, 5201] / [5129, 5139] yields 1.6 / 13.3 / 11.6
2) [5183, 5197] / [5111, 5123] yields -2.3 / 9.8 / 12.1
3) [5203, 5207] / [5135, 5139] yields -2.3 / 9.3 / 11.7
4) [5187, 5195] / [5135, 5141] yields -0.4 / 11.0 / 11.4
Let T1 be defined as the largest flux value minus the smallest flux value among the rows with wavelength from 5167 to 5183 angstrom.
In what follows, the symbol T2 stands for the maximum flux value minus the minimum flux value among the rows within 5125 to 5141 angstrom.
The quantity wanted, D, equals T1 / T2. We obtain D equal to 2.4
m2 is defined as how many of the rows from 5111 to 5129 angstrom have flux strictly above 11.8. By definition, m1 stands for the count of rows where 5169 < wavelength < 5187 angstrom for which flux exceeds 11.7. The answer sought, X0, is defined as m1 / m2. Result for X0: 0.0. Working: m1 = 0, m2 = 5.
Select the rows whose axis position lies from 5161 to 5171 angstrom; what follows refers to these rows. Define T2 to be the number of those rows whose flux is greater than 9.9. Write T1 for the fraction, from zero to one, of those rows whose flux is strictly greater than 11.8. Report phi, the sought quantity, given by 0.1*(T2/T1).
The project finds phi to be 1.0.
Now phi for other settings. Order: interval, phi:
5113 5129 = 1.3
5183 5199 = 2.0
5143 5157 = 4.2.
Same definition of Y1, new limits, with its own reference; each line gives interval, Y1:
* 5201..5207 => 0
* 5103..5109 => 0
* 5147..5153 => -4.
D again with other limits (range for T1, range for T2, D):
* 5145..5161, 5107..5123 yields 1.5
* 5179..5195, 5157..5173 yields 1.0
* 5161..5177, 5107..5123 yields 3.5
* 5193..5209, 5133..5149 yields 3.5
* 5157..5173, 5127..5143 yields 3.7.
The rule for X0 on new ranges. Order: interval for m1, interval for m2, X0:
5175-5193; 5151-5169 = 0.3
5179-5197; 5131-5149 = 0.3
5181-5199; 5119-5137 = 0.5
